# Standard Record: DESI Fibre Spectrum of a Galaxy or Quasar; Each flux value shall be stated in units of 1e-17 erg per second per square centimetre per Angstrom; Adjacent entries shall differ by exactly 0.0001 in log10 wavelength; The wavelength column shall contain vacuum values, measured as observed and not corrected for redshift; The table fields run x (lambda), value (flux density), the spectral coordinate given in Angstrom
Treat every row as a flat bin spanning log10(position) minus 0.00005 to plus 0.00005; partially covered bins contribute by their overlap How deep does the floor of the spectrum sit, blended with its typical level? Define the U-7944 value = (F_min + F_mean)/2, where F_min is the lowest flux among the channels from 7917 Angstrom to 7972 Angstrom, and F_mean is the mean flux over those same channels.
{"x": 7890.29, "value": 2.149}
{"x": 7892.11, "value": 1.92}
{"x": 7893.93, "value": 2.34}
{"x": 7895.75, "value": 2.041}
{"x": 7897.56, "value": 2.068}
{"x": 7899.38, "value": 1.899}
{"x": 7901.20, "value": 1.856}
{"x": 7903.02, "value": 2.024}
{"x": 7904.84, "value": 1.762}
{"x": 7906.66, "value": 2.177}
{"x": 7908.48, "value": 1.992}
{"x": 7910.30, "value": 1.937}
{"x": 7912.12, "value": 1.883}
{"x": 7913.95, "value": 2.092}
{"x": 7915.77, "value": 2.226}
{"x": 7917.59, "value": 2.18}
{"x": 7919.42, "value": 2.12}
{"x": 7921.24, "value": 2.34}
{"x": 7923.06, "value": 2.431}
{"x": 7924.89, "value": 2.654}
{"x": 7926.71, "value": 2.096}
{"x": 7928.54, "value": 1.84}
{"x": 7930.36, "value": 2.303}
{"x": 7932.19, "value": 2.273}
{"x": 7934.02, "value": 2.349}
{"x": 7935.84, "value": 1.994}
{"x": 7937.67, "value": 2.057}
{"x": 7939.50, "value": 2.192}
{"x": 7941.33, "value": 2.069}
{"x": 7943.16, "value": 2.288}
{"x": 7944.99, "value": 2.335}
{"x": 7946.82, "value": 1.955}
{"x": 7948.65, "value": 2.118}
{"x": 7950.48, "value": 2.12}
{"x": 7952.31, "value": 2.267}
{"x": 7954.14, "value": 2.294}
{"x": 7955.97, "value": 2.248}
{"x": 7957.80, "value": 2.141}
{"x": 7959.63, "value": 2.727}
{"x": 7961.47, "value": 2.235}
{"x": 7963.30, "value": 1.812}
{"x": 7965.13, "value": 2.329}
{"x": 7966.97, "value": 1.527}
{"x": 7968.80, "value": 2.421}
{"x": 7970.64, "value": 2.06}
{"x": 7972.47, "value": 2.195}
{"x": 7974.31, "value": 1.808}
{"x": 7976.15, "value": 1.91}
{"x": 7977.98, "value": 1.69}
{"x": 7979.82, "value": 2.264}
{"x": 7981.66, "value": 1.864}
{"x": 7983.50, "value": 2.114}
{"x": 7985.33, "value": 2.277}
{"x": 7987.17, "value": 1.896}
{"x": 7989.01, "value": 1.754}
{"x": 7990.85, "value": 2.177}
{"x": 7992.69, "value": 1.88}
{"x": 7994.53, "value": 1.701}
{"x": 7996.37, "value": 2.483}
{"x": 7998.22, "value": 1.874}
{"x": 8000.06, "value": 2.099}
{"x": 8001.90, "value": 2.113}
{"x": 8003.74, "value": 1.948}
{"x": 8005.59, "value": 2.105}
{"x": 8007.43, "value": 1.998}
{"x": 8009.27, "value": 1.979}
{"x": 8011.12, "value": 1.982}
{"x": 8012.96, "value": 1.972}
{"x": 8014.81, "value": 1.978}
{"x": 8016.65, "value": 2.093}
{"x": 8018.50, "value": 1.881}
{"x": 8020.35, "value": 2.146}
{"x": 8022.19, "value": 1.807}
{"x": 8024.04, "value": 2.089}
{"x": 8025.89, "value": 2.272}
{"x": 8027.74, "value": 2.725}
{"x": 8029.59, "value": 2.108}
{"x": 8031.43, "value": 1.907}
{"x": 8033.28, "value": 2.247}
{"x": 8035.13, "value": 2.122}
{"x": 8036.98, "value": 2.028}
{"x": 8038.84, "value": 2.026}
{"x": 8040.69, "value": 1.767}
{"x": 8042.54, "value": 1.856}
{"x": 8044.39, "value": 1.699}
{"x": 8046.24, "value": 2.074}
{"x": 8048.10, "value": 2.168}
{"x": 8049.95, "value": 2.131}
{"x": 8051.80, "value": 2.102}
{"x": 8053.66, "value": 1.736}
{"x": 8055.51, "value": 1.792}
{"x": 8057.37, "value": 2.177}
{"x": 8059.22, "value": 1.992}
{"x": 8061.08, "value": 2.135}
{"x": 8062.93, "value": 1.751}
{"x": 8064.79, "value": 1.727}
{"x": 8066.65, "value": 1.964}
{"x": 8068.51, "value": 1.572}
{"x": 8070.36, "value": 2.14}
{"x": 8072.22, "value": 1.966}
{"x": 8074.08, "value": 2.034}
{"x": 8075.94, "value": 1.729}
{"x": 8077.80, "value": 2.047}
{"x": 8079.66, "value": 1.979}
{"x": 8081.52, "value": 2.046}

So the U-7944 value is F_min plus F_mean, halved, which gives 1.86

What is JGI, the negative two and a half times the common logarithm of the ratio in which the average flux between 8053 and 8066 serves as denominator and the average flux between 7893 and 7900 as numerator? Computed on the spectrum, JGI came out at -0.10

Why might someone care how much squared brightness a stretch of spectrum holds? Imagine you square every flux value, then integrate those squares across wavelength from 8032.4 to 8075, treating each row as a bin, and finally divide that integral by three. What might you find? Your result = 55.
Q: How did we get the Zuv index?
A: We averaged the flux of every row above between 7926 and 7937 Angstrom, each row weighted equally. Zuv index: 2.14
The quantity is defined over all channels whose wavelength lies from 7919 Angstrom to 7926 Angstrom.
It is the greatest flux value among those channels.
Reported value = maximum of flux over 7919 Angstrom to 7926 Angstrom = 2.654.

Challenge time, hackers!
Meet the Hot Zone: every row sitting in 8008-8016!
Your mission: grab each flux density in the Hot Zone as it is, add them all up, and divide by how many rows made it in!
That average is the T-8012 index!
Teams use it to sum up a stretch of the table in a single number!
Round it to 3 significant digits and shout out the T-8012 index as 1.98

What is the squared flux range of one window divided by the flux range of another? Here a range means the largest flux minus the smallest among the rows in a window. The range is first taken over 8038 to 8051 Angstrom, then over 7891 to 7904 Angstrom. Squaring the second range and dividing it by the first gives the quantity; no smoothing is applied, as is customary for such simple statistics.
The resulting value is 0.50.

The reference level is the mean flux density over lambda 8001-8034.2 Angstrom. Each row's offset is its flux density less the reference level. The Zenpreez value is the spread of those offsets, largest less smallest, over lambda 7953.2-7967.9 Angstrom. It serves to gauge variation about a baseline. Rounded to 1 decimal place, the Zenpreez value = 1.2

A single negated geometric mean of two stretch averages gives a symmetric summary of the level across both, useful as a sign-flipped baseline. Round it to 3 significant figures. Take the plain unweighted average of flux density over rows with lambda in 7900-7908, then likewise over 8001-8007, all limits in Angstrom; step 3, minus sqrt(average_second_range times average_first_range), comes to -2.00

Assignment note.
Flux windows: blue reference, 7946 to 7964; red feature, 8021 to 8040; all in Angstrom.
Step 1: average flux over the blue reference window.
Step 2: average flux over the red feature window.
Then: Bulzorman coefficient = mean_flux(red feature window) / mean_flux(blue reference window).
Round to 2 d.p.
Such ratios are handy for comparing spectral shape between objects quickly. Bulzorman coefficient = 0.97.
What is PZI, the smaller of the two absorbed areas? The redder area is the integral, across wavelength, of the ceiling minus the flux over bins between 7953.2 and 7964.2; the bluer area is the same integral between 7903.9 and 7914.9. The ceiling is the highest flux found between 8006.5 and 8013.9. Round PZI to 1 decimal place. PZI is -2.7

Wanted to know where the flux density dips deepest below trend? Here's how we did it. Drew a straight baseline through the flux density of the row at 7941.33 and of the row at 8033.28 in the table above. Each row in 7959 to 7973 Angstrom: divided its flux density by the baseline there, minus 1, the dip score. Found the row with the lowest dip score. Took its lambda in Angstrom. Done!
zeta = 7966.97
